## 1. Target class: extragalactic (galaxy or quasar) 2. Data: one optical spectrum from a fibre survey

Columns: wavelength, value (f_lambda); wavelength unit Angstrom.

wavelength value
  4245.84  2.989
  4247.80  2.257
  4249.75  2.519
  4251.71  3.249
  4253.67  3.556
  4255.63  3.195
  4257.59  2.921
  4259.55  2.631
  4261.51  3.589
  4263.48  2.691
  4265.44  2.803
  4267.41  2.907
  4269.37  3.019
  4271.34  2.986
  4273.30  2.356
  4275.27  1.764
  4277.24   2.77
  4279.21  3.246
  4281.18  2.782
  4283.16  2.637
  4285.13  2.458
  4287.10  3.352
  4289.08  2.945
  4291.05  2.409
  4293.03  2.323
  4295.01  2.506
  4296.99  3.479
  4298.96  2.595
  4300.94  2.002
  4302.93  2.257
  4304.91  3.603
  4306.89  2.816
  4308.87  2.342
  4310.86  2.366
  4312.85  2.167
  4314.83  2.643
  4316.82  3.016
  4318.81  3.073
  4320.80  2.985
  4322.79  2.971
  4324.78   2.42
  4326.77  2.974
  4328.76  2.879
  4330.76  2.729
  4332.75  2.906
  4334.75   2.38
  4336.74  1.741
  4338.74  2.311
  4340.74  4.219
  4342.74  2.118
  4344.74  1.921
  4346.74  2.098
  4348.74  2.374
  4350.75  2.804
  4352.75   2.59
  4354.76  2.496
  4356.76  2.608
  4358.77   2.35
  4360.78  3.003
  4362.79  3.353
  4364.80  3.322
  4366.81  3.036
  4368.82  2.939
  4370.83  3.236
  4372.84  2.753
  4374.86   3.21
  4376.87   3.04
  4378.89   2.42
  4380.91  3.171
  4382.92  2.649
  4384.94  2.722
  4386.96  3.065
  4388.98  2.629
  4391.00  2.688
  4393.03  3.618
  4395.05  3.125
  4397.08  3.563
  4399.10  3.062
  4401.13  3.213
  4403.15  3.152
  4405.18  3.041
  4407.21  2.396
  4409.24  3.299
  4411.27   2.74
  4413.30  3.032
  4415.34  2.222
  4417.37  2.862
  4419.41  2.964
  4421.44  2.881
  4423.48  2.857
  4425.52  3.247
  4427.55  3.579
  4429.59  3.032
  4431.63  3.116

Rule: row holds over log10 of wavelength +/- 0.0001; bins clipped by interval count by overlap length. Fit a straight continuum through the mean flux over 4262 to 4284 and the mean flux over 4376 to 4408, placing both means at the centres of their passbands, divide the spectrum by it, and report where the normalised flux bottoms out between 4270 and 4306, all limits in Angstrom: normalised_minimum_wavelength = 4275.27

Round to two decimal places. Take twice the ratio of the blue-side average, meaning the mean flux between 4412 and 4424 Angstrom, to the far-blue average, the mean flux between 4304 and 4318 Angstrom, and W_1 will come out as 2.07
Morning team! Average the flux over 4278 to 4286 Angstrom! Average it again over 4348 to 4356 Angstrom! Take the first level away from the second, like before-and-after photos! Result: -0.2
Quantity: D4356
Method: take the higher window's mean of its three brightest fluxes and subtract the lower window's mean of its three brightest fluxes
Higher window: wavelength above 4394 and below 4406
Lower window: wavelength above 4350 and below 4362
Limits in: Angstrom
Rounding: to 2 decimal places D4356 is 0.50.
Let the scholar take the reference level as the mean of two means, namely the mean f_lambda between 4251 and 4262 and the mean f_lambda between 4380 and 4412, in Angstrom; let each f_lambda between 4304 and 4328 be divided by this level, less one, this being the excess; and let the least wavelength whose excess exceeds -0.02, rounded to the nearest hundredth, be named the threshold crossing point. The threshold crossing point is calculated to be 4304.91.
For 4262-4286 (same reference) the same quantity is 4279.21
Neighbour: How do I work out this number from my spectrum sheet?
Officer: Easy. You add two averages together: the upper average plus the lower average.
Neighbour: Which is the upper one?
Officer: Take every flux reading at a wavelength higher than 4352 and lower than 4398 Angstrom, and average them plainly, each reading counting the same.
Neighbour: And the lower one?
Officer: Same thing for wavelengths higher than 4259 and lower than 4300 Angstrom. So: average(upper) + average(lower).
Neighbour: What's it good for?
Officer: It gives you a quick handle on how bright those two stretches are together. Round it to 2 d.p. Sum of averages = 5.71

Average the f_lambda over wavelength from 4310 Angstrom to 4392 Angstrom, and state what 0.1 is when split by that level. 0.0365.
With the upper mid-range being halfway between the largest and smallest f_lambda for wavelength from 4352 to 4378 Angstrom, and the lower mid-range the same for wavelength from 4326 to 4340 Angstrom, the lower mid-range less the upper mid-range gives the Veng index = -0.49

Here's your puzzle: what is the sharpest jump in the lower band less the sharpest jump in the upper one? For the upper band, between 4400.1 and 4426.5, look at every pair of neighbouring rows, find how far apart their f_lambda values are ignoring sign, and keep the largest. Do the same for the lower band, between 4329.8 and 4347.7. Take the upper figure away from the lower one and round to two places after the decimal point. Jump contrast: 1.20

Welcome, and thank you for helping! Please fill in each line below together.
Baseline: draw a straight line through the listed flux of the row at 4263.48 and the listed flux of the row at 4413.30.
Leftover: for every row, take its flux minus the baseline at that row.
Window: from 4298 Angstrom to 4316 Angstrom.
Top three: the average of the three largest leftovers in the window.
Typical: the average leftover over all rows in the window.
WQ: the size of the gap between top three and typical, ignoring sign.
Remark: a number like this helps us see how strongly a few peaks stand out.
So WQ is 0.48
